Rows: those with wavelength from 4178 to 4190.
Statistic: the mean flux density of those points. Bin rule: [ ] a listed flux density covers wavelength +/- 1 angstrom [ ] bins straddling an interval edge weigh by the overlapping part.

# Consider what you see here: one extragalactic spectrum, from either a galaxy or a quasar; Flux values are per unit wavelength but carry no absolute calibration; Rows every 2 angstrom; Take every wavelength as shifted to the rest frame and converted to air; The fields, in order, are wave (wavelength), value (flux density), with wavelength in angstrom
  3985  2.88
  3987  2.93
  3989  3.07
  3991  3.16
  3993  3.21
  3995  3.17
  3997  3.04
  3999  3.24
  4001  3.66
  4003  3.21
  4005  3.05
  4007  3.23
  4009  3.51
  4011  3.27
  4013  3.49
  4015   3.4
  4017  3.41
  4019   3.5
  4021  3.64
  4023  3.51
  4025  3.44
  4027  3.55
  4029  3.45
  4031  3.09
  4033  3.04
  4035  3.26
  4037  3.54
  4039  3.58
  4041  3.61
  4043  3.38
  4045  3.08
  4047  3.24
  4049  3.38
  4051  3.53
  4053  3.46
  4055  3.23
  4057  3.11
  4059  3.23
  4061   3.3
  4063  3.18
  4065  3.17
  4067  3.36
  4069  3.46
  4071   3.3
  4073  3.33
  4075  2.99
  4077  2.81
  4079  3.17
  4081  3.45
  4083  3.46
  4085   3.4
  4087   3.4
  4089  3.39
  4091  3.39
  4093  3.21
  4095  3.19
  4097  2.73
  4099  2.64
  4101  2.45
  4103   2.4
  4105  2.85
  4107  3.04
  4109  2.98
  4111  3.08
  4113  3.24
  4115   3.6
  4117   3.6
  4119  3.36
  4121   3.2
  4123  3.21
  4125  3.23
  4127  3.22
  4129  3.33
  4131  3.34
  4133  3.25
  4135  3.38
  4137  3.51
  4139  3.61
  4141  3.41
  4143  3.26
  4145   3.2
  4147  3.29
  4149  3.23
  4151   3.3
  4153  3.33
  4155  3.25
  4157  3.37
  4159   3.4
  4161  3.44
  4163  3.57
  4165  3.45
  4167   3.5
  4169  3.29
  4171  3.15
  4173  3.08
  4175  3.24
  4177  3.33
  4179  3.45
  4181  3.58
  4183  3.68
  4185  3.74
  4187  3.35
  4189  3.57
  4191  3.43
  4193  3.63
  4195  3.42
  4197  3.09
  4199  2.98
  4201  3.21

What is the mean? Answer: 3.56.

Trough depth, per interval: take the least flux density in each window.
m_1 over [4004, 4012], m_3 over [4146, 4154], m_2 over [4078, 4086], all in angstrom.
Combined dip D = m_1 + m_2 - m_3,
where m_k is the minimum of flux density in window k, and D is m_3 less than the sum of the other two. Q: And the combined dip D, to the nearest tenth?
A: 3.0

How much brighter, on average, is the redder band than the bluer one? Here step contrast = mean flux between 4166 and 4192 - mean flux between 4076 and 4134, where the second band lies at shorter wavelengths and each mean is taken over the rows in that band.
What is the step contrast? 0.26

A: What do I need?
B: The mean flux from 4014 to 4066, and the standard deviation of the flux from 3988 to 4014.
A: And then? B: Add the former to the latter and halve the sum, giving 1.77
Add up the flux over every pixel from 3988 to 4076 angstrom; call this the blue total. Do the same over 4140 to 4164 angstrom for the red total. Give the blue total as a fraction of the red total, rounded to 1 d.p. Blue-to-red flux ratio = 3.6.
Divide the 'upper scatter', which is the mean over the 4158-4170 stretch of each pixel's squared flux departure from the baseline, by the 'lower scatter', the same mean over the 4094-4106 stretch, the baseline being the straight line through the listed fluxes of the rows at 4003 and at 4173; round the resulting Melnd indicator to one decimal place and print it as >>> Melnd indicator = 0.5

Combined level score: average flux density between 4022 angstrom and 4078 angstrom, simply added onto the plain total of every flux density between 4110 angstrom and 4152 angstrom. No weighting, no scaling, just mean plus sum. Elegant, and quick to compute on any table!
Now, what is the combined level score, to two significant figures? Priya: 73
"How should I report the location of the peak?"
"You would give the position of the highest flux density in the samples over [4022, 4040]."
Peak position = 4039 angstrom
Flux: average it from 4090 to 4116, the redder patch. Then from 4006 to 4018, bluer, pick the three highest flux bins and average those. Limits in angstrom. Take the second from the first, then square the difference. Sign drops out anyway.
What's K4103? 0.24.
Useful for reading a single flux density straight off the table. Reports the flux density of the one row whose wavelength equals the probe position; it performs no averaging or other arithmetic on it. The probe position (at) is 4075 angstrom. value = 2.99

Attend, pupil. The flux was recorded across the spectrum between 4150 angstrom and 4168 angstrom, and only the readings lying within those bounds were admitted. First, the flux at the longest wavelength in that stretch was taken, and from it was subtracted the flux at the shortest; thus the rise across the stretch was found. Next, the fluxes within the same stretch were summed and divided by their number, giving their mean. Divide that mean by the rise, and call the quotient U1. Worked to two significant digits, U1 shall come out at 17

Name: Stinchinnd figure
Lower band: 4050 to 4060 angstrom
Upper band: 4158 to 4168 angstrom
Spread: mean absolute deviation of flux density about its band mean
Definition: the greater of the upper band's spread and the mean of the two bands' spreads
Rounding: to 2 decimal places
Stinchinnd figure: 0.10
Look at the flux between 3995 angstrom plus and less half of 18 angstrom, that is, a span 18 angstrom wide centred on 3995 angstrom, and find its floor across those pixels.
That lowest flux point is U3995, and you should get 2.93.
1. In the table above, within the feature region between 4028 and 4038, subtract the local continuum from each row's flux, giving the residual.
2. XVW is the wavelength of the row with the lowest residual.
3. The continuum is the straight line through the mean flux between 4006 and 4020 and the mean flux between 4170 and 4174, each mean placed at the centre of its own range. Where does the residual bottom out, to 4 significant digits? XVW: 4033 angstrom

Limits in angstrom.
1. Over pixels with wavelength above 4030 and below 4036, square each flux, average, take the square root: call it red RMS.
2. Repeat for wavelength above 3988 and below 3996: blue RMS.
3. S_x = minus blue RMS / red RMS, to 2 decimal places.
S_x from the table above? -1.01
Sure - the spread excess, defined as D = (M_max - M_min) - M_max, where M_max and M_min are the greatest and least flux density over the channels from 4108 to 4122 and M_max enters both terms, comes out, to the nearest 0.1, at -3.0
